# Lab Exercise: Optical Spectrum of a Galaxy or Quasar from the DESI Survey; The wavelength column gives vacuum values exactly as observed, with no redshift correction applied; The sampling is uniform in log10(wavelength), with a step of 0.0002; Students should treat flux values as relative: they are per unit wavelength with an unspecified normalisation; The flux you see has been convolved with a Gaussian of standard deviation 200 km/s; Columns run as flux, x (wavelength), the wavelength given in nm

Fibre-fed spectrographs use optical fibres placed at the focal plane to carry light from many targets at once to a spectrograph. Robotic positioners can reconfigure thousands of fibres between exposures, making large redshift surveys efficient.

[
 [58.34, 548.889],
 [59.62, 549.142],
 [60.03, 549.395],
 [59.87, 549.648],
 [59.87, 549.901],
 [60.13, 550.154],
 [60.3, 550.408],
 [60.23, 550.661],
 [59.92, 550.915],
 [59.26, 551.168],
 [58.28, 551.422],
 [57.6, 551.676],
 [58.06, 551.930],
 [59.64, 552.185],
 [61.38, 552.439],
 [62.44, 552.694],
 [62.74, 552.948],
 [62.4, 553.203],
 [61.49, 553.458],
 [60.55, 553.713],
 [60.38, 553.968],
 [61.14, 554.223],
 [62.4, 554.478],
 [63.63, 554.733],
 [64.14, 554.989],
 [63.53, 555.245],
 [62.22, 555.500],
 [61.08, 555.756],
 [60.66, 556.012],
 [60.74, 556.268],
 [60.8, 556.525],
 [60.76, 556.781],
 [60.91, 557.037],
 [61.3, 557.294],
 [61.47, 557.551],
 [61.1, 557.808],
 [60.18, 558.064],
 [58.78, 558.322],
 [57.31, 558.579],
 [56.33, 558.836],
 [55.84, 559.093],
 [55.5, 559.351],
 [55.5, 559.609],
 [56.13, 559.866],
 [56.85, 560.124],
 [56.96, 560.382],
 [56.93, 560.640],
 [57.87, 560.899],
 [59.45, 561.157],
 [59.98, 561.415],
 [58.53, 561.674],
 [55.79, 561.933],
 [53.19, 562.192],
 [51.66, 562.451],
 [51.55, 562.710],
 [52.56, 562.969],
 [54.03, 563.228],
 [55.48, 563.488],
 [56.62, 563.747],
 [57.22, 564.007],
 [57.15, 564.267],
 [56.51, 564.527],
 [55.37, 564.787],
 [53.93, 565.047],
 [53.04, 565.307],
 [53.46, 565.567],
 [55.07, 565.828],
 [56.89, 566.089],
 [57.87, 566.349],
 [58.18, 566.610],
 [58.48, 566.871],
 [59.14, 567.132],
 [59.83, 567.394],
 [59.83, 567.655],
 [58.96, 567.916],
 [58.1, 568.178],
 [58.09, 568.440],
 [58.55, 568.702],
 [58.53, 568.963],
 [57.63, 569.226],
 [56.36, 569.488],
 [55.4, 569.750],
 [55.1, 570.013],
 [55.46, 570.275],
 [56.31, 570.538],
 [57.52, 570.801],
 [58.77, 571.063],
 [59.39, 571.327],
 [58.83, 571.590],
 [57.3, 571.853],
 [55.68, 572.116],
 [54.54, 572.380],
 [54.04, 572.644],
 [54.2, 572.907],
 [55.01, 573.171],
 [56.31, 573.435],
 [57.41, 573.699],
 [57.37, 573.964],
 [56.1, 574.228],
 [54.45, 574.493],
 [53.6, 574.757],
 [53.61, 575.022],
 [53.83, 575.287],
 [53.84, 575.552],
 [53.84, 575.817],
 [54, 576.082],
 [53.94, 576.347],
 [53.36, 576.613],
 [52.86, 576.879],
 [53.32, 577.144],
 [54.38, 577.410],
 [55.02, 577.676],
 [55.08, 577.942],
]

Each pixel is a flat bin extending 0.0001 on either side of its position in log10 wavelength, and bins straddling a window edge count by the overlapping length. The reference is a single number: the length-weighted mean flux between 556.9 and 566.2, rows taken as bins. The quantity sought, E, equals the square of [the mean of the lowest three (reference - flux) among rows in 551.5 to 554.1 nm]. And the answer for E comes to 35.6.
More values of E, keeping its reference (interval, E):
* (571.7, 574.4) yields 0.6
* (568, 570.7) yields 3.4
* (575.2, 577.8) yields 4.4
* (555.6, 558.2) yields 22.4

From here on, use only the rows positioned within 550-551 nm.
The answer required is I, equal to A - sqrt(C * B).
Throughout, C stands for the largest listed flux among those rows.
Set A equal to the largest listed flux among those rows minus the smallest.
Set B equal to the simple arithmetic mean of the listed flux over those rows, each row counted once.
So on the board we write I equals -59.8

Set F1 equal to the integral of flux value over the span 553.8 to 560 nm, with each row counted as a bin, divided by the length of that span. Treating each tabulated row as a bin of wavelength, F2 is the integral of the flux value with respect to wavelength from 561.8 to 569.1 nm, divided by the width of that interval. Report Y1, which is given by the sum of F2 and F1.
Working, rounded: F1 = 60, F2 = 56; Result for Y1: 116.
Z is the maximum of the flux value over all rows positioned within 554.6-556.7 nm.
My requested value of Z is 64.14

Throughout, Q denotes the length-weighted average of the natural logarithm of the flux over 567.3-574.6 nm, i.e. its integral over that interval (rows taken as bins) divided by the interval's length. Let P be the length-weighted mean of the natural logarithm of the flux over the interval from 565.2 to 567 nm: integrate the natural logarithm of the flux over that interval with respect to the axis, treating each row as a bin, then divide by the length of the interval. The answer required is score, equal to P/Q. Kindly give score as 1.00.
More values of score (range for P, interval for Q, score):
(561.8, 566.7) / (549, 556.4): 0.98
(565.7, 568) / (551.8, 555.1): 0.99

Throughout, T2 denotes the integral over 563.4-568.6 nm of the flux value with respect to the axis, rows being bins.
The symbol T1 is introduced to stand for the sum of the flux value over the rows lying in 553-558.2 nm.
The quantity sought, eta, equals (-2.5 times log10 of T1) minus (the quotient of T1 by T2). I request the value -11.9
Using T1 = 1231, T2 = 296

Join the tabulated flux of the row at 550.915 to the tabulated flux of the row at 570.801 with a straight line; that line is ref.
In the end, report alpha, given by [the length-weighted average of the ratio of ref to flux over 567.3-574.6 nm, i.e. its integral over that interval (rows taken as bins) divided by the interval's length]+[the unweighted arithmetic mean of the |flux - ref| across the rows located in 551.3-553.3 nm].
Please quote 2.99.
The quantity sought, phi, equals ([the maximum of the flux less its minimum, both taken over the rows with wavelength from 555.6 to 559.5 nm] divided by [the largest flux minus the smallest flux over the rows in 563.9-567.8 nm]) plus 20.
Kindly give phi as 20.9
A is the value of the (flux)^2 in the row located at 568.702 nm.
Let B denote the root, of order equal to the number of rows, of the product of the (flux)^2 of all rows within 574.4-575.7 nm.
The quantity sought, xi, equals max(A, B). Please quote 3428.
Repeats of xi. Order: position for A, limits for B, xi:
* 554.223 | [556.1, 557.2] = 3738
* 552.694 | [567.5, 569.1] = 3899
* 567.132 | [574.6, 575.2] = 3498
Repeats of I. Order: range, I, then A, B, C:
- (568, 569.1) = -58.0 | 0.5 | 58.3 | 58.55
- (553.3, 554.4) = -60.1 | 1.1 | 60.9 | 61.49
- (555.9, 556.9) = -60.6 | 0.1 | 60.7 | 60.8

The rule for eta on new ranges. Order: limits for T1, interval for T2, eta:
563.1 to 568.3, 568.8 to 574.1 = -11.4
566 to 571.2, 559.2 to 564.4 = -11.6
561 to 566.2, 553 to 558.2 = -11.1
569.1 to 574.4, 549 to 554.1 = -11.3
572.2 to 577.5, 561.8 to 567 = -11.4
